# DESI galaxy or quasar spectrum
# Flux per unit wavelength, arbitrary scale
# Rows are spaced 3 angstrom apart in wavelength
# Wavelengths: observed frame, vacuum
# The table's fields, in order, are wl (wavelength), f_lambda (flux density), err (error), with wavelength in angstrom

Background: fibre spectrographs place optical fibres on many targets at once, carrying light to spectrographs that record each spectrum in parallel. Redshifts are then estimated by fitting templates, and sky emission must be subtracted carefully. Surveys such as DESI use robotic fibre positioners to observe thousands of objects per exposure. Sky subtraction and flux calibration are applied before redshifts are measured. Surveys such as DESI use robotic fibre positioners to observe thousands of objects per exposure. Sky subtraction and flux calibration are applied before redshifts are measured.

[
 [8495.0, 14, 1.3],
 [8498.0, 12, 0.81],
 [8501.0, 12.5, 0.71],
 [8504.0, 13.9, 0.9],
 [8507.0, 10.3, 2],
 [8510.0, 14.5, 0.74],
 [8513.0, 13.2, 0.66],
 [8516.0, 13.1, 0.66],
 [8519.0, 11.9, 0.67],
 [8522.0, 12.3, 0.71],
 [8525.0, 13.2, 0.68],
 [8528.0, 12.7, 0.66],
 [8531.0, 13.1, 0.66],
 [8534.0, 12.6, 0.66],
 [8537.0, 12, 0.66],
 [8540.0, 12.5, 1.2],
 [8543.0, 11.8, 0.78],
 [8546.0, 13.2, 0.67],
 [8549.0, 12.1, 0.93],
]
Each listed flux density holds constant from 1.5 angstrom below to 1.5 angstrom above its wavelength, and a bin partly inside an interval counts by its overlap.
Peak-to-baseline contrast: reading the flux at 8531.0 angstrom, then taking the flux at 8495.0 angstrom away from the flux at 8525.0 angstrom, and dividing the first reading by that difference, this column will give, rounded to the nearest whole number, -16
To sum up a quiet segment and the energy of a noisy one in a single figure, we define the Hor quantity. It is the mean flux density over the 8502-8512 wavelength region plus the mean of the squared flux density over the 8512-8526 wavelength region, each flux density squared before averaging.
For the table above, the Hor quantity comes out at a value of 175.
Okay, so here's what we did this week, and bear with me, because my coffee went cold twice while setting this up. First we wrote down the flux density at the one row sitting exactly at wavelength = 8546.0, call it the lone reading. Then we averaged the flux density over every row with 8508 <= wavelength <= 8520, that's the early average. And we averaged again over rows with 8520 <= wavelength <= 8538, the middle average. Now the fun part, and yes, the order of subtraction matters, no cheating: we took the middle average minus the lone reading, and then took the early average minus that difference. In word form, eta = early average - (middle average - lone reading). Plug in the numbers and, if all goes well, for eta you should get 13.7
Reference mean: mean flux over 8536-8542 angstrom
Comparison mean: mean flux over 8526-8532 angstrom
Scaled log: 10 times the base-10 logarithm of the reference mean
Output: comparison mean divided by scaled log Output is 1.19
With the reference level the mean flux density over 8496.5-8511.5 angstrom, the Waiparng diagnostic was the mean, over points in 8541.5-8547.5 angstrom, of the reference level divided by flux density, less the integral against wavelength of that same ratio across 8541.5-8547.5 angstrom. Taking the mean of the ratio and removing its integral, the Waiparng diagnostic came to -5.07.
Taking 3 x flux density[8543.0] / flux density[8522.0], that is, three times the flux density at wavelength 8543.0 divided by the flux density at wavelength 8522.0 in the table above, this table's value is 2.88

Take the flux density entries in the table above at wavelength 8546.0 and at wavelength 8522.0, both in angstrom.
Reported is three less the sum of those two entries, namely -22.5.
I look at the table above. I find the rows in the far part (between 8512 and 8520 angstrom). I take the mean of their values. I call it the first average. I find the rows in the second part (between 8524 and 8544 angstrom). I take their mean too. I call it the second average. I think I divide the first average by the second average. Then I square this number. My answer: 1.03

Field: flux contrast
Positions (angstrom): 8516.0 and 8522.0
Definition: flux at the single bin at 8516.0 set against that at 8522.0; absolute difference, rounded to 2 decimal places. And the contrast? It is 0.80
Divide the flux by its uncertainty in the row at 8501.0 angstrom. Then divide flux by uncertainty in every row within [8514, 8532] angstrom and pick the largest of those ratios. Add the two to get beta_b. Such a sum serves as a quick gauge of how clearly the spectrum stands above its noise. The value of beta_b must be 37.5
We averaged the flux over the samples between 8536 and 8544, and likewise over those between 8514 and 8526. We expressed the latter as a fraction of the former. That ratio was 1.04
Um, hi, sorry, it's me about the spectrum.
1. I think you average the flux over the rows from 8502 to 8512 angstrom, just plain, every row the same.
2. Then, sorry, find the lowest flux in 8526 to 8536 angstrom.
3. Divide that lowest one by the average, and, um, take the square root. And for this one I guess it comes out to 0.988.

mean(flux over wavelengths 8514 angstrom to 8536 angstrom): 12.7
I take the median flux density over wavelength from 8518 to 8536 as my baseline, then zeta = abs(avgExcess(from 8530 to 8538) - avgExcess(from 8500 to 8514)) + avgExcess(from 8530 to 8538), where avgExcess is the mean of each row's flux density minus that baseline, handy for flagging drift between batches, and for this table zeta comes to 0.23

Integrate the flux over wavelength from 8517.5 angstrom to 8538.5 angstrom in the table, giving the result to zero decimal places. 263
